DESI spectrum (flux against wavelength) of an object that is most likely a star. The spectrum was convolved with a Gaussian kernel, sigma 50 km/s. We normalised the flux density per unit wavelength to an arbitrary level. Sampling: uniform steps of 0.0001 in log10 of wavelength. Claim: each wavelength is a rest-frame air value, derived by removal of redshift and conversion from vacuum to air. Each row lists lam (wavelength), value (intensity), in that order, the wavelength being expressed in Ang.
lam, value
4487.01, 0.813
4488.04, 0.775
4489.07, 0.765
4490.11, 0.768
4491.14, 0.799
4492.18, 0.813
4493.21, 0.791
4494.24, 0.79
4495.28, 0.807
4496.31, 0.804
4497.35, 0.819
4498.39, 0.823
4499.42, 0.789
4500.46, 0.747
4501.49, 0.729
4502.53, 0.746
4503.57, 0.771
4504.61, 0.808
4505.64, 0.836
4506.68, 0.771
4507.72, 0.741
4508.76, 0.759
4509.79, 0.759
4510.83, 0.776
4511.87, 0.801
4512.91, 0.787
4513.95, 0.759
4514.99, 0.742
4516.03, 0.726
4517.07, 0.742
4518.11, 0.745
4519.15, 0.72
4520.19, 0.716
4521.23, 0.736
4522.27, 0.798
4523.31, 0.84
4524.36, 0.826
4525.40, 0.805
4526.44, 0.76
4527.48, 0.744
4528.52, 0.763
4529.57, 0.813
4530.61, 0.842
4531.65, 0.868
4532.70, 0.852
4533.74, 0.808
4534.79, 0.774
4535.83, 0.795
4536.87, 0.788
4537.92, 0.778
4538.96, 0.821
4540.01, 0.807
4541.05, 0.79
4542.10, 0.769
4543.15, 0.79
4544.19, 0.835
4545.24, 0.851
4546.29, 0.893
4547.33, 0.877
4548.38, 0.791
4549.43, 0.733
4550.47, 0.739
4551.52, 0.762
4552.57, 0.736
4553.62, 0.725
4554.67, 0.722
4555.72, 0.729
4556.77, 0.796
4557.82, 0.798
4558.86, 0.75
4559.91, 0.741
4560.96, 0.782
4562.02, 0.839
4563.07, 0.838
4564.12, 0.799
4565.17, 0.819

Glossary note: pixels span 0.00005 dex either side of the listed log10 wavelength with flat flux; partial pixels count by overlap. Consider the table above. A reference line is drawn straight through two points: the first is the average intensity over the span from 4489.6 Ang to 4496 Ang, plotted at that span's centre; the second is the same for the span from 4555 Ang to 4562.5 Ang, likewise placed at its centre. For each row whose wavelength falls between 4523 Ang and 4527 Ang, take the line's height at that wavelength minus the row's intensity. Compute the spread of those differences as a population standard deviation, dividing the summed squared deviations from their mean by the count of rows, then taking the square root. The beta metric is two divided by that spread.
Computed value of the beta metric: 67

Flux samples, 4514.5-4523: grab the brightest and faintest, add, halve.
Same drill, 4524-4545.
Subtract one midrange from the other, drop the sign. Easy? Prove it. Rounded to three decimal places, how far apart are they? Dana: 0.049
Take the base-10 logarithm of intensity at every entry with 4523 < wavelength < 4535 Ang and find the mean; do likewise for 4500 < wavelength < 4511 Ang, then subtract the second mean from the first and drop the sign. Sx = 0.022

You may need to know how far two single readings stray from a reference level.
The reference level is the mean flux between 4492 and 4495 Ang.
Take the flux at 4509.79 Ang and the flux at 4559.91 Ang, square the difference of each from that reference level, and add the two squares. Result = 0.0048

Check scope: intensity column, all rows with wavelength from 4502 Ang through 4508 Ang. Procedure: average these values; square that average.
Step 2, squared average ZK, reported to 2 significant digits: 0.61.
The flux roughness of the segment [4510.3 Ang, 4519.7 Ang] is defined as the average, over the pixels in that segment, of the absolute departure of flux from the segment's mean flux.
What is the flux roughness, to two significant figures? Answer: 0.023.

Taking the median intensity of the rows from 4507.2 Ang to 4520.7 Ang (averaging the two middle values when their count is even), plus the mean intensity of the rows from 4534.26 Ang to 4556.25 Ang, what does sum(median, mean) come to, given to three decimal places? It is 1.531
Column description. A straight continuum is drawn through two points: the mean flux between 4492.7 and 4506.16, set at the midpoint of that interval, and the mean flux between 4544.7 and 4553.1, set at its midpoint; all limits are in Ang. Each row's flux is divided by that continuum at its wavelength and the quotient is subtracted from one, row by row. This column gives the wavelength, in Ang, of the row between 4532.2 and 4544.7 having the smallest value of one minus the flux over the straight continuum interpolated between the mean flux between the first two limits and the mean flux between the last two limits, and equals 4532.70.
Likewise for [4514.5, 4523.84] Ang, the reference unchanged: 4523.31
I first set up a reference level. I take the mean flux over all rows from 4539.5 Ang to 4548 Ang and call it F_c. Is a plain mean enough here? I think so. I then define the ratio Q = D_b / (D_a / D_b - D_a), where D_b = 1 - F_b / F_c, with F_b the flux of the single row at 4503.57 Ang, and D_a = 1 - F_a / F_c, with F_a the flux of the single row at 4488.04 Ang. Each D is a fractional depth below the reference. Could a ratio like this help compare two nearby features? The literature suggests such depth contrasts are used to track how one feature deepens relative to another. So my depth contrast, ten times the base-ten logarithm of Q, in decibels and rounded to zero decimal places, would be -11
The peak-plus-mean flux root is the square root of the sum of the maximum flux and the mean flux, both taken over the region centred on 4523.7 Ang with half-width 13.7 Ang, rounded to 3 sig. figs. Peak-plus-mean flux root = 1.28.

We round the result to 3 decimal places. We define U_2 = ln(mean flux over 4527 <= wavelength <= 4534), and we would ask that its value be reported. -0.207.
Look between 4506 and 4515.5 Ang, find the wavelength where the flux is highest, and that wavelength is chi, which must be 4511.87 Ang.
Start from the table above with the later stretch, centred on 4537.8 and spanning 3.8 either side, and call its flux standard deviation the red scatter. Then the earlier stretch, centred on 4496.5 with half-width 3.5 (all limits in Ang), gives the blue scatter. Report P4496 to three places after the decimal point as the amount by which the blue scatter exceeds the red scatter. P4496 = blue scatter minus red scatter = -0.002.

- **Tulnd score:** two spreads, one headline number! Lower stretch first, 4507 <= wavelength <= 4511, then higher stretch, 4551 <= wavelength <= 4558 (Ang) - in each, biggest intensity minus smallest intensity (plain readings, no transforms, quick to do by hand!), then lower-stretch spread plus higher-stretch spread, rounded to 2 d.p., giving 0.11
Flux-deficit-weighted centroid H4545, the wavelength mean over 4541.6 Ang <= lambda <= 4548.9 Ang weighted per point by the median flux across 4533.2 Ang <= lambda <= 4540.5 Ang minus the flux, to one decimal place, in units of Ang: 4546.5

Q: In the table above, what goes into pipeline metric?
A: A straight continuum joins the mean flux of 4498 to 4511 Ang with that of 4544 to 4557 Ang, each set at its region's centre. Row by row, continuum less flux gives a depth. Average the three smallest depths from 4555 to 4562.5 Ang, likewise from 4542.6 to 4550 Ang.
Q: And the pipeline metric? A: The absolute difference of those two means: 0.065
